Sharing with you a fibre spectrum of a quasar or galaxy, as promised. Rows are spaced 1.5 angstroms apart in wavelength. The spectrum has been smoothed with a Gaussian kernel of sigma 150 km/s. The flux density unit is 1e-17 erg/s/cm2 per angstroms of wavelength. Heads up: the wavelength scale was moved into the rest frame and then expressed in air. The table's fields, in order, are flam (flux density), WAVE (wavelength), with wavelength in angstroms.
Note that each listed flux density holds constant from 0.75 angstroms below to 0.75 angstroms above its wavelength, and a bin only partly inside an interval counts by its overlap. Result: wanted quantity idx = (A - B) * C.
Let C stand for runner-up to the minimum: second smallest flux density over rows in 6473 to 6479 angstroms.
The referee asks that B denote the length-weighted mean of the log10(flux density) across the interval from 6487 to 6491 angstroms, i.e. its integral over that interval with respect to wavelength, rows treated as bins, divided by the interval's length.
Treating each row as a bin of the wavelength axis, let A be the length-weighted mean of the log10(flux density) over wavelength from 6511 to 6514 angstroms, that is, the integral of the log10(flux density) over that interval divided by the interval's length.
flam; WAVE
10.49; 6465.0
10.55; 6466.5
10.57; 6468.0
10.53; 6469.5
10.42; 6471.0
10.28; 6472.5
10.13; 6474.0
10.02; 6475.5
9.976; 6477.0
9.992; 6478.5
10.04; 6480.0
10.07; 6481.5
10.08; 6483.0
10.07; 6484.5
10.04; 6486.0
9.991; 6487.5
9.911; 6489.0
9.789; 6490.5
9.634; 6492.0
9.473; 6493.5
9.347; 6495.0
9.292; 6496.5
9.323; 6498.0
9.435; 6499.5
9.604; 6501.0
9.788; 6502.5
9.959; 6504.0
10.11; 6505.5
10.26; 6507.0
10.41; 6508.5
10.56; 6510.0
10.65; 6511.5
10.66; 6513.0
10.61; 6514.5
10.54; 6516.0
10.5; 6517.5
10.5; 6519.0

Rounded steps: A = 1.03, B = 1.00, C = 9.992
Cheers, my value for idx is 0.32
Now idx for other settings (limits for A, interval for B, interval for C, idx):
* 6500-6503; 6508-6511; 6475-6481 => -0.36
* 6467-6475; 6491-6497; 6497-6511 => 0.38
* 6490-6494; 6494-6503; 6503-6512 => 0.08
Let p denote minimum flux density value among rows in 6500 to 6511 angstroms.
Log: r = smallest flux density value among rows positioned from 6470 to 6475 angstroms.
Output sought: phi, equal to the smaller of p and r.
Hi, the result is 9.6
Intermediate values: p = 9.604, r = 10.13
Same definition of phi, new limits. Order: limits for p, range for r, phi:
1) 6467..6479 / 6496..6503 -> 9.3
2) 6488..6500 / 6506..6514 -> 9.3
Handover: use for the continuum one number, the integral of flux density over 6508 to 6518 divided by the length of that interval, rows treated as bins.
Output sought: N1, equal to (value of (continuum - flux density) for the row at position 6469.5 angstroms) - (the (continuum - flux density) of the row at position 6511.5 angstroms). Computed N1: 0.1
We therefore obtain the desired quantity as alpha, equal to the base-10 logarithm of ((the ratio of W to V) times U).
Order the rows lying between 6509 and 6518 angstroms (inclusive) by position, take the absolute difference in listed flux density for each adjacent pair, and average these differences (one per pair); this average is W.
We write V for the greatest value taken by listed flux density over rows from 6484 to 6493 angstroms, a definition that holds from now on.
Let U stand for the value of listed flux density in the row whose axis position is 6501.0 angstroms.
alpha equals -1.30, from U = 9.604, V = 10.07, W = 0.052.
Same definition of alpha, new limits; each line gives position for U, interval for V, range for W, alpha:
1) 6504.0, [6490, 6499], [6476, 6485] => -1.63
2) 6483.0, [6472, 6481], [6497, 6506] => -0.81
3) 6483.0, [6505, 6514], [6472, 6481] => -1.16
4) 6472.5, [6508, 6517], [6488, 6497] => -0.92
